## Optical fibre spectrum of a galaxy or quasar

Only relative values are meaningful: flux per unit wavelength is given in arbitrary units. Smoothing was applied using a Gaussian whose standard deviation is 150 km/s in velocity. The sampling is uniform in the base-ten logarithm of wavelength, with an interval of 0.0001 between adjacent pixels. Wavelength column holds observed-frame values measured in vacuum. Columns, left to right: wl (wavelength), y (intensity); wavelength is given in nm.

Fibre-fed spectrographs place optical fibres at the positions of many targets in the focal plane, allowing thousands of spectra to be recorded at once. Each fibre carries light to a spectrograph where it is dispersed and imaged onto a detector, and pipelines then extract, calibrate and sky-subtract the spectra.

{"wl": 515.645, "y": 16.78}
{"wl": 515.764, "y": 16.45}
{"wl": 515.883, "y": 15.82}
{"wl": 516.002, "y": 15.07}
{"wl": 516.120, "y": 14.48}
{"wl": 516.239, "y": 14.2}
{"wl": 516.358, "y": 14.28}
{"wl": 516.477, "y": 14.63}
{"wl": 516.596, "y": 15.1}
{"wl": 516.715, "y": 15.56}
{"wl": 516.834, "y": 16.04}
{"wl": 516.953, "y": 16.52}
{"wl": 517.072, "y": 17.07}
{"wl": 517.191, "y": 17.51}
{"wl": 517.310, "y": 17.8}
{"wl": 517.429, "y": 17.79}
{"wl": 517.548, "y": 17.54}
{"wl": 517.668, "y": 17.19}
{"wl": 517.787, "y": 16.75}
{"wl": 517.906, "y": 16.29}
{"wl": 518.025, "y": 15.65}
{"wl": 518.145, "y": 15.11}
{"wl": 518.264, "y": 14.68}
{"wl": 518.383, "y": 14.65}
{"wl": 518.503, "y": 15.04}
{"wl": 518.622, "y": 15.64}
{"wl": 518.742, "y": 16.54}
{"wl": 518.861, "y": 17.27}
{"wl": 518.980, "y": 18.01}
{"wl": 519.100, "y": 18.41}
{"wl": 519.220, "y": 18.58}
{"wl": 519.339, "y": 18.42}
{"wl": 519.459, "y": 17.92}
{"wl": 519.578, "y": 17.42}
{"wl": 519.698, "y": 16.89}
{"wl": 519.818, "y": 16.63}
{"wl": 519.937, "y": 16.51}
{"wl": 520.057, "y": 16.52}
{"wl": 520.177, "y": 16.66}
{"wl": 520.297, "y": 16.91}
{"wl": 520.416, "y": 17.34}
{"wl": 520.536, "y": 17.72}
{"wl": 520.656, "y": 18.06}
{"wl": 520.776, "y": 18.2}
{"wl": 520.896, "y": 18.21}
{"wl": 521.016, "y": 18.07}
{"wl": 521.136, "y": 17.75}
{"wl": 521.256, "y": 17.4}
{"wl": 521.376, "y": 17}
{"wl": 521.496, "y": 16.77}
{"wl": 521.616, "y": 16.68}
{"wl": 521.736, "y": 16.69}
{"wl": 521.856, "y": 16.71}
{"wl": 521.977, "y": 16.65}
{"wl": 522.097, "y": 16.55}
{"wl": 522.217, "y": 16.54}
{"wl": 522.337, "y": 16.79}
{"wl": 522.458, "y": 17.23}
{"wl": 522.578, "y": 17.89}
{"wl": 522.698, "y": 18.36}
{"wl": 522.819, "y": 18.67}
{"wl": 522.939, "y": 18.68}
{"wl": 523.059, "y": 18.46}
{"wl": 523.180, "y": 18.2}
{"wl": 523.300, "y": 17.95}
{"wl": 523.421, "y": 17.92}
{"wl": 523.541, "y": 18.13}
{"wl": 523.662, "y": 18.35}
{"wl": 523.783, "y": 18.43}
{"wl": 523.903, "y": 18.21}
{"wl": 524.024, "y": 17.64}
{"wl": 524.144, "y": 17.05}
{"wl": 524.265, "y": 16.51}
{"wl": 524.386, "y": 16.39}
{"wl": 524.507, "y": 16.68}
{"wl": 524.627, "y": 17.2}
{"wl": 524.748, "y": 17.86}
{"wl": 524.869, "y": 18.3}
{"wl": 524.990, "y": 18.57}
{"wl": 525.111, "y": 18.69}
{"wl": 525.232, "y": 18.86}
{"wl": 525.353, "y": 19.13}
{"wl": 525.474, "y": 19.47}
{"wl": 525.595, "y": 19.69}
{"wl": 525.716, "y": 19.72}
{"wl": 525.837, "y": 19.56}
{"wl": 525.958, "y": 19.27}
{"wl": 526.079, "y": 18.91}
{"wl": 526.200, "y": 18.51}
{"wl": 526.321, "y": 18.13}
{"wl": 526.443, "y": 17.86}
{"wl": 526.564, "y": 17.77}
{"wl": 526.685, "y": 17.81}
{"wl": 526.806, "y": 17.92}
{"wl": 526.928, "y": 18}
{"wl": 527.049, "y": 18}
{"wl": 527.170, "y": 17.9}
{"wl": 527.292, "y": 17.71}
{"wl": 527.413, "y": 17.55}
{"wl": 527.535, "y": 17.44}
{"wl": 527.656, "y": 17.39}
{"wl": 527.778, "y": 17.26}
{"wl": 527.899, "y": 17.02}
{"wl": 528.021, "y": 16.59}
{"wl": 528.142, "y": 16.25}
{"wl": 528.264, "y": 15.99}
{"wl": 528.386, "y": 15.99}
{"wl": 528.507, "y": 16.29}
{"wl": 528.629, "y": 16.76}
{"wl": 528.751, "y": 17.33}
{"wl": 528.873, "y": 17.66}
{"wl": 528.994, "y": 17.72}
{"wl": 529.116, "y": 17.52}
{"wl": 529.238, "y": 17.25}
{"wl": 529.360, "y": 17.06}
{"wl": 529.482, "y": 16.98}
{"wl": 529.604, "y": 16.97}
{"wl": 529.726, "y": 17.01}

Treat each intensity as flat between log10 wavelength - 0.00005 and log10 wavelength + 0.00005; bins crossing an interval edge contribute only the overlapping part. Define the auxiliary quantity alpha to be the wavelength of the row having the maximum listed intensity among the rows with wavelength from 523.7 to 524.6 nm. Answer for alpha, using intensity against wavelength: 523.783 nm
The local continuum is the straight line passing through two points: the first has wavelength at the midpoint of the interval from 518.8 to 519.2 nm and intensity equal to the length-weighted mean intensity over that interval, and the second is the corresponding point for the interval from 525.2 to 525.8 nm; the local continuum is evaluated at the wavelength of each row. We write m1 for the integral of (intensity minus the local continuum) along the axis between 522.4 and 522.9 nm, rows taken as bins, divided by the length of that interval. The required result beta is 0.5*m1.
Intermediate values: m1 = -0.7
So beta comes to -0.35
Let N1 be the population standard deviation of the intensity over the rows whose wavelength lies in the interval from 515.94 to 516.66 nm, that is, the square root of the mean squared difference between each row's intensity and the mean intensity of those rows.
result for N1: 0.35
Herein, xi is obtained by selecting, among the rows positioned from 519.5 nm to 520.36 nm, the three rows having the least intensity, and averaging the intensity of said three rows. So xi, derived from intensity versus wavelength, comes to 16.6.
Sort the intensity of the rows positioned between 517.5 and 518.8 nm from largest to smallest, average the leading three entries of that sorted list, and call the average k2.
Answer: 17.2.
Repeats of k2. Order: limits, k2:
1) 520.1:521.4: 18.2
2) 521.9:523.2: 18.6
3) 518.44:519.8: 18.5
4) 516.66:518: 17.7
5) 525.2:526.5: 19.7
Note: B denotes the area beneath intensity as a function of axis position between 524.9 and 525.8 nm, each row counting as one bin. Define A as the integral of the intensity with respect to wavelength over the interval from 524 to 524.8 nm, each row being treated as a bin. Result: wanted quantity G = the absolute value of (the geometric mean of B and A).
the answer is 15.3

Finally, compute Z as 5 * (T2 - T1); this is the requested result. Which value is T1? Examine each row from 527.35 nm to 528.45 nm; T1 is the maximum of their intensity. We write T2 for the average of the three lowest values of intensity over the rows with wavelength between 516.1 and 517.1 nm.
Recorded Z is -16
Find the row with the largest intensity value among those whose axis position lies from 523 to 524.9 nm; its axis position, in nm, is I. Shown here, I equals 523.059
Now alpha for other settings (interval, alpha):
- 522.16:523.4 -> 522.939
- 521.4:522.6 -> 522.578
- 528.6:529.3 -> 528.994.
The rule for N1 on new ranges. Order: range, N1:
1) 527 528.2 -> 0.53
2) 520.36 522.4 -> 0.62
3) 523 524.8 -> 0.69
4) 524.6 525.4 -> 0.61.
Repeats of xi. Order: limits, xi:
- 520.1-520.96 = 17.0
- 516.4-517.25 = 15.1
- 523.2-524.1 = 17.8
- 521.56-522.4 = 16.6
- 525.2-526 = 19.1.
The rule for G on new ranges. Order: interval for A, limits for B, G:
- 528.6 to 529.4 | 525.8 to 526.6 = 14.4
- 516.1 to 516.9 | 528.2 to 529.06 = 13.1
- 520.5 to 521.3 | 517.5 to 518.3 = 13.6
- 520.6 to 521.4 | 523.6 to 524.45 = 14.6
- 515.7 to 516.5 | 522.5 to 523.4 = 14.1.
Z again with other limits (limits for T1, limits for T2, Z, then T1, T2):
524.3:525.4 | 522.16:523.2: -11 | 19.13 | 16.9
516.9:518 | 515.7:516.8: -17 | 17.8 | 14.3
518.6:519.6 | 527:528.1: -8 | 18.58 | 17.0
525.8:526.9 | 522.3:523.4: -11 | 19.56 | 17.3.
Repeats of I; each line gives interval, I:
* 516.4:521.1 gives 519.220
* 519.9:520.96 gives 520.896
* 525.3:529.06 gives 525.716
